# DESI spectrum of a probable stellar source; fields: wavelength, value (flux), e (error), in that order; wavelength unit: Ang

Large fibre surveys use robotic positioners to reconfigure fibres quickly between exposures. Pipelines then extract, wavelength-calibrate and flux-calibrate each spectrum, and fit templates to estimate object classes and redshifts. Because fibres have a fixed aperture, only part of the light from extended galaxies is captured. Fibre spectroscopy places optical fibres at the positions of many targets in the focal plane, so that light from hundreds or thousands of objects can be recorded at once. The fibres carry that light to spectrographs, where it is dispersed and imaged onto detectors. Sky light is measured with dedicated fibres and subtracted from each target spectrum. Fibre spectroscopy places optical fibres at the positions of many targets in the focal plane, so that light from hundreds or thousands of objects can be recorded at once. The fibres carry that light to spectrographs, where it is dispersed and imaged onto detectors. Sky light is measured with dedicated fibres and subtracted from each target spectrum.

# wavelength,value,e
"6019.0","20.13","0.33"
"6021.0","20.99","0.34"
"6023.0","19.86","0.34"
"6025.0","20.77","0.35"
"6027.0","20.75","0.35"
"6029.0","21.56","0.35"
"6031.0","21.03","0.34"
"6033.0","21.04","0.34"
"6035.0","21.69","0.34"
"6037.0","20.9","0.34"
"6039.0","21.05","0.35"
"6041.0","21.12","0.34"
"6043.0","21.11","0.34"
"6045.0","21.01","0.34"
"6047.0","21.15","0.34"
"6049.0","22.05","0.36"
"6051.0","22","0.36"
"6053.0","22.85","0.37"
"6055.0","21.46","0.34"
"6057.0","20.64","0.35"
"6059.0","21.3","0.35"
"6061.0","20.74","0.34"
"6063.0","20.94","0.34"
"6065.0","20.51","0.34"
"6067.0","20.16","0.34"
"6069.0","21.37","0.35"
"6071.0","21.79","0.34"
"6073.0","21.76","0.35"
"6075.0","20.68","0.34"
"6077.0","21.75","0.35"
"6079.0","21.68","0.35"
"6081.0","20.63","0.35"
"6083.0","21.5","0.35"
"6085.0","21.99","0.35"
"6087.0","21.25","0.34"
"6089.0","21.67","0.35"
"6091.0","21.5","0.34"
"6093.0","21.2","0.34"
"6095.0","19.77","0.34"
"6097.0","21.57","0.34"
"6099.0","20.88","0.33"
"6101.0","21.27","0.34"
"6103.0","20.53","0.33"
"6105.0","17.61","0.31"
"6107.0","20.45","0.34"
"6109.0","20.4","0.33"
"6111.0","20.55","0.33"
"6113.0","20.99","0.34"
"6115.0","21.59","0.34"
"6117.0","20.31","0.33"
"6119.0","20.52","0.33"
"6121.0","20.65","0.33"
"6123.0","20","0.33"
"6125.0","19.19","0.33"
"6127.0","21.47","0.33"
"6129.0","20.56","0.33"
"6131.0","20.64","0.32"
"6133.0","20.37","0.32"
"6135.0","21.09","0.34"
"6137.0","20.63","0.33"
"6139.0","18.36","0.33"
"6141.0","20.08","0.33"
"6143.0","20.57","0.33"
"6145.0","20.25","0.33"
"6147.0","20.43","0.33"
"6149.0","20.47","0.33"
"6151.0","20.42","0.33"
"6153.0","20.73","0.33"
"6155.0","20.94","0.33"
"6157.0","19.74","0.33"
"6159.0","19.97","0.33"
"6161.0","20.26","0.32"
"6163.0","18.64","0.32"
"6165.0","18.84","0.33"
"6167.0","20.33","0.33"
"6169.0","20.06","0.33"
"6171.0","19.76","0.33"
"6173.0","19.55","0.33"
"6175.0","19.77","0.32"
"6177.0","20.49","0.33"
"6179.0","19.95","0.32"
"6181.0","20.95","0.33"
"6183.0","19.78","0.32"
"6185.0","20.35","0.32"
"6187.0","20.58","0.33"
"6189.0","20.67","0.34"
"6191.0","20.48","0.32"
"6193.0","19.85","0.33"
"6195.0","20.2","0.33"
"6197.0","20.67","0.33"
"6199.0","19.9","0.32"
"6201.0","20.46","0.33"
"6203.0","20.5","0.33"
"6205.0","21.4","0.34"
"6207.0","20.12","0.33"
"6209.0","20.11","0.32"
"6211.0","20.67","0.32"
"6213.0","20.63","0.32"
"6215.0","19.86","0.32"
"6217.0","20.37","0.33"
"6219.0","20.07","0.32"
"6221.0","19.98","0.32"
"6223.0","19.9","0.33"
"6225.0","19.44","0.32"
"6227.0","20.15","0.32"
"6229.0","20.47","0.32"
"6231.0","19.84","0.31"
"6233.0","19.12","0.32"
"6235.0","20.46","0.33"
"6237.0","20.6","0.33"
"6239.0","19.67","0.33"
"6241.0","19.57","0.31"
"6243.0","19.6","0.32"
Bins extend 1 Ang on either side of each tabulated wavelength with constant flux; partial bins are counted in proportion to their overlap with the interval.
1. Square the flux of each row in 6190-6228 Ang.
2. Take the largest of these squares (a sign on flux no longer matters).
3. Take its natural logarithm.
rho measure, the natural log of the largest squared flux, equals 6.13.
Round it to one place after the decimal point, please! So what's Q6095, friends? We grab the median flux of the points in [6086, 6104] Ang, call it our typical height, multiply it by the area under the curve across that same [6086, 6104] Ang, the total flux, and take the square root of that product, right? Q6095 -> 89.8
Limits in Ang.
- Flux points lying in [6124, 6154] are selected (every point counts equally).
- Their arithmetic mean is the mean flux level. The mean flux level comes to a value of 20.4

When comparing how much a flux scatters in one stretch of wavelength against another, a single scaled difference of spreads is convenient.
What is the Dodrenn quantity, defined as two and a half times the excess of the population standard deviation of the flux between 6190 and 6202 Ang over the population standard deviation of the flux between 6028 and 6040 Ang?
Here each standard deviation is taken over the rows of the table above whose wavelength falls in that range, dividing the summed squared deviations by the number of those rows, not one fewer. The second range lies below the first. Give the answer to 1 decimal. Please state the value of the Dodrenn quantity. 0.0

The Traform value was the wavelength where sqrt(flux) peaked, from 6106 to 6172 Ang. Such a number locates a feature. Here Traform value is 6115.0 Ang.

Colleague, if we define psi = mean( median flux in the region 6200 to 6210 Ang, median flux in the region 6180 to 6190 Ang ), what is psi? 20.5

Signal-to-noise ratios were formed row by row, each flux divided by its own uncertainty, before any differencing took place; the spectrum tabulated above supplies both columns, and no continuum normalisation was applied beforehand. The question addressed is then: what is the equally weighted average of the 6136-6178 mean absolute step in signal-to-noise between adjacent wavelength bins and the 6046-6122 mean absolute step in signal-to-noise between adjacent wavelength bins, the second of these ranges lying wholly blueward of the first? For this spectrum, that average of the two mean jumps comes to 1.79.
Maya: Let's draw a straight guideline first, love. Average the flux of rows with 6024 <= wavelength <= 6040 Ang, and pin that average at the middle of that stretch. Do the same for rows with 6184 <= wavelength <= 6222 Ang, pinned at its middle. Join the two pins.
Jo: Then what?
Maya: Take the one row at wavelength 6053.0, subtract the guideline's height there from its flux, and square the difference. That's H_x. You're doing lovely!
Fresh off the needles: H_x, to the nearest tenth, 3.4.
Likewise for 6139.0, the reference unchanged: 5.2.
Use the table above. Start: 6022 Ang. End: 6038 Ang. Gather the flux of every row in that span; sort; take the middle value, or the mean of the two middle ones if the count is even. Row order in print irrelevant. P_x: 21.0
